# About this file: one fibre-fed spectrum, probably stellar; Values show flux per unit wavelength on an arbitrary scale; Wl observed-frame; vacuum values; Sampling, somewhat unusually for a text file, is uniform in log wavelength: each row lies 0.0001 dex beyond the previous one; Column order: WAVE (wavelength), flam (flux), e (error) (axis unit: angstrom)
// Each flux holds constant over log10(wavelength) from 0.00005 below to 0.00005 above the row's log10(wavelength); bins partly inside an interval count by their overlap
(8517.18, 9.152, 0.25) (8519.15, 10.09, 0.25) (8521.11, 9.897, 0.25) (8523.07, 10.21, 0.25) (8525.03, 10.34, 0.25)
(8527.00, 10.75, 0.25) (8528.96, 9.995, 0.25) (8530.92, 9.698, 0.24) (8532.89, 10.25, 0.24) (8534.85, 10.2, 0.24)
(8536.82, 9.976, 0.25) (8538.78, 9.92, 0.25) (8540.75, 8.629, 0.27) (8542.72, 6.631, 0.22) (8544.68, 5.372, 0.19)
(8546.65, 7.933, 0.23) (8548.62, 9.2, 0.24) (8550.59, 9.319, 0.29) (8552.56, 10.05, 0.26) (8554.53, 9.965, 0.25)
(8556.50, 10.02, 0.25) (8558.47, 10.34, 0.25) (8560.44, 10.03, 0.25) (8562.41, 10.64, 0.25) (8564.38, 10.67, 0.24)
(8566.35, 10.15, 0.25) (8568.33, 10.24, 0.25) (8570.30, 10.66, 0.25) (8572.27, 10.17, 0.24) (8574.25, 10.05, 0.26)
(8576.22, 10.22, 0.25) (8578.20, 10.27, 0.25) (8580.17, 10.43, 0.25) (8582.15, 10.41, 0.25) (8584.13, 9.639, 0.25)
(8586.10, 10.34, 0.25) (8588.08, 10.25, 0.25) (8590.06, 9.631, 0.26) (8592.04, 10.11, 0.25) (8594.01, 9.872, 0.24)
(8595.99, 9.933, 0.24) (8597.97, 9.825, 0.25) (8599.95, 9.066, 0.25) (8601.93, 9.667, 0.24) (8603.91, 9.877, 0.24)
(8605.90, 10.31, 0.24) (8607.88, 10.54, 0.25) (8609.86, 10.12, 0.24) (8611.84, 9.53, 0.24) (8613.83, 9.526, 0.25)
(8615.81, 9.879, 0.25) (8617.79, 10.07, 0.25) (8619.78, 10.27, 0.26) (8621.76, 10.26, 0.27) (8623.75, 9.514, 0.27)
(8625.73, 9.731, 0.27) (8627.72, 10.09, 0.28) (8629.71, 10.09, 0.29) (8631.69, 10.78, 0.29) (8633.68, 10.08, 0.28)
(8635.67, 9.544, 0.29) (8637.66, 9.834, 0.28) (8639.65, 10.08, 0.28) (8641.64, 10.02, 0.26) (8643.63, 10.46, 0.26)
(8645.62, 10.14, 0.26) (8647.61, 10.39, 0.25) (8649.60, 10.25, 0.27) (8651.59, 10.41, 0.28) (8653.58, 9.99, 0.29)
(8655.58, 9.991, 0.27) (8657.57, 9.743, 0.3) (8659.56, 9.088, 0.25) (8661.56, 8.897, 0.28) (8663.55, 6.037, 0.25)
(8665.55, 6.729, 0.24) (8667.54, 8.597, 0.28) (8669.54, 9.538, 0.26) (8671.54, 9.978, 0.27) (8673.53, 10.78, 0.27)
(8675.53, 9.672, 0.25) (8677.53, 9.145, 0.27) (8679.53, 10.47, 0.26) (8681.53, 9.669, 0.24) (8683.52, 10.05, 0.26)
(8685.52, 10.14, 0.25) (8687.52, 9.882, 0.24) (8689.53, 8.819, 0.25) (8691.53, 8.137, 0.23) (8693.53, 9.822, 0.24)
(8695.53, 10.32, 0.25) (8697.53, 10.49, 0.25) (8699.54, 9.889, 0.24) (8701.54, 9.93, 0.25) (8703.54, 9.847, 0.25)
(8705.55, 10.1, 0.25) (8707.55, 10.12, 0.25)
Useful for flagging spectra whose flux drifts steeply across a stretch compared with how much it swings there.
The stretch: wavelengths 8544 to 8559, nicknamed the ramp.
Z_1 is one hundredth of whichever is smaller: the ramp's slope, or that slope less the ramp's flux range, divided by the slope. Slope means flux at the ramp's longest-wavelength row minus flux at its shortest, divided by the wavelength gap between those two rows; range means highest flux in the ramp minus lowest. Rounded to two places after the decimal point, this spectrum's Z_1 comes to -0.13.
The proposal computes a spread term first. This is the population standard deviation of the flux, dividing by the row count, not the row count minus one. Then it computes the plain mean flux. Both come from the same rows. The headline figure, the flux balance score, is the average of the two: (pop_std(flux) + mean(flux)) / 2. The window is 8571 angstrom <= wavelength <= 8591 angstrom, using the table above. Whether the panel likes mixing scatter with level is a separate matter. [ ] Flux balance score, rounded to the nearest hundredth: 5.21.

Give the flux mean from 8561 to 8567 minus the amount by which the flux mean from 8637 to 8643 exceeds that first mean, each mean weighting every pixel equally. 11.0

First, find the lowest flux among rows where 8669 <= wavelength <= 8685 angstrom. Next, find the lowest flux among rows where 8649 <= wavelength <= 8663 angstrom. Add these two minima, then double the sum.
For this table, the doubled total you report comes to 36.1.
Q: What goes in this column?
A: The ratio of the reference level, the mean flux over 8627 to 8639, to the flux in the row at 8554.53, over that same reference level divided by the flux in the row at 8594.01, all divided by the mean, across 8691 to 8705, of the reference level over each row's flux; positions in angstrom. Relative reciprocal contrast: 0.96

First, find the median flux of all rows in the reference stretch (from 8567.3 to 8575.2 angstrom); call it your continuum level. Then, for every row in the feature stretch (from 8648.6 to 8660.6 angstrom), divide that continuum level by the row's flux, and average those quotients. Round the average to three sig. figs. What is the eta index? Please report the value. 1.03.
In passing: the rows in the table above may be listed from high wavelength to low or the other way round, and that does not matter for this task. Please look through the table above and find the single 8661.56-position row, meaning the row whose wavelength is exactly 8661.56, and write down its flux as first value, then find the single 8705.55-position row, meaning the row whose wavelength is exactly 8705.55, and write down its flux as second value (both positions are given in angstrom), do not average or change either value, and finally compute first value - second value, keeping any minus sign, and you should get -1.2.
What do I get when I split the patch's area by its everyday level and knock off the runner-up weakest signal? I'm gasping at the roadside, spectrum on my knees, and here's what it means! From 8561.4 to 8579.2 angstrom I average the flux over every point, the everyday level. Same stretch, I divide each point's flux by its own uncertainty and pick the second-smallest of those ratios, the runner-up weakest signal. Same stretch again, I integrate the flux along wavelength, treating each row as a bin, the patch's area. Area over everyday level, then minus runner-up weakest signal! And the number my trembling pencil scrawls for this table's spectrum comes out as -23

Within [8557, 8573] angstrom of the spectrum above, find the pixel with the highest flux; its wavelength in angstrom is 8564.38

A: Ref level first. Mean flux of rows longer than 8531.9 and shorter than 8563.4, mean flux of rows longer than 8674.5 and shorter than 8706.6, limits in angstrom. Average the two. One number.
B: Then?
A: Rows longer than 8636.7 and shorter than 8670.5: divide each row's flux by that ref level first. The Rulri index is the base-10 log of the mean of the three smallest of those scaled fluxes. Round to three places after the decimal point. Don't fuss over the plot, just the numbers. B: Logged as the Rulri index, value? -0.126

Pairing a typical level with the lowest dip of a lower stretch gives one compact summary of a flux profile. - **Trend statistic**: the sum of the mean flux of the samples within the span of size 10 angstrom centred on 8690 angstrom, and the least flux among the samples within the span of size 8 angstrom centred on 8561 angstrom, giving 19.4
